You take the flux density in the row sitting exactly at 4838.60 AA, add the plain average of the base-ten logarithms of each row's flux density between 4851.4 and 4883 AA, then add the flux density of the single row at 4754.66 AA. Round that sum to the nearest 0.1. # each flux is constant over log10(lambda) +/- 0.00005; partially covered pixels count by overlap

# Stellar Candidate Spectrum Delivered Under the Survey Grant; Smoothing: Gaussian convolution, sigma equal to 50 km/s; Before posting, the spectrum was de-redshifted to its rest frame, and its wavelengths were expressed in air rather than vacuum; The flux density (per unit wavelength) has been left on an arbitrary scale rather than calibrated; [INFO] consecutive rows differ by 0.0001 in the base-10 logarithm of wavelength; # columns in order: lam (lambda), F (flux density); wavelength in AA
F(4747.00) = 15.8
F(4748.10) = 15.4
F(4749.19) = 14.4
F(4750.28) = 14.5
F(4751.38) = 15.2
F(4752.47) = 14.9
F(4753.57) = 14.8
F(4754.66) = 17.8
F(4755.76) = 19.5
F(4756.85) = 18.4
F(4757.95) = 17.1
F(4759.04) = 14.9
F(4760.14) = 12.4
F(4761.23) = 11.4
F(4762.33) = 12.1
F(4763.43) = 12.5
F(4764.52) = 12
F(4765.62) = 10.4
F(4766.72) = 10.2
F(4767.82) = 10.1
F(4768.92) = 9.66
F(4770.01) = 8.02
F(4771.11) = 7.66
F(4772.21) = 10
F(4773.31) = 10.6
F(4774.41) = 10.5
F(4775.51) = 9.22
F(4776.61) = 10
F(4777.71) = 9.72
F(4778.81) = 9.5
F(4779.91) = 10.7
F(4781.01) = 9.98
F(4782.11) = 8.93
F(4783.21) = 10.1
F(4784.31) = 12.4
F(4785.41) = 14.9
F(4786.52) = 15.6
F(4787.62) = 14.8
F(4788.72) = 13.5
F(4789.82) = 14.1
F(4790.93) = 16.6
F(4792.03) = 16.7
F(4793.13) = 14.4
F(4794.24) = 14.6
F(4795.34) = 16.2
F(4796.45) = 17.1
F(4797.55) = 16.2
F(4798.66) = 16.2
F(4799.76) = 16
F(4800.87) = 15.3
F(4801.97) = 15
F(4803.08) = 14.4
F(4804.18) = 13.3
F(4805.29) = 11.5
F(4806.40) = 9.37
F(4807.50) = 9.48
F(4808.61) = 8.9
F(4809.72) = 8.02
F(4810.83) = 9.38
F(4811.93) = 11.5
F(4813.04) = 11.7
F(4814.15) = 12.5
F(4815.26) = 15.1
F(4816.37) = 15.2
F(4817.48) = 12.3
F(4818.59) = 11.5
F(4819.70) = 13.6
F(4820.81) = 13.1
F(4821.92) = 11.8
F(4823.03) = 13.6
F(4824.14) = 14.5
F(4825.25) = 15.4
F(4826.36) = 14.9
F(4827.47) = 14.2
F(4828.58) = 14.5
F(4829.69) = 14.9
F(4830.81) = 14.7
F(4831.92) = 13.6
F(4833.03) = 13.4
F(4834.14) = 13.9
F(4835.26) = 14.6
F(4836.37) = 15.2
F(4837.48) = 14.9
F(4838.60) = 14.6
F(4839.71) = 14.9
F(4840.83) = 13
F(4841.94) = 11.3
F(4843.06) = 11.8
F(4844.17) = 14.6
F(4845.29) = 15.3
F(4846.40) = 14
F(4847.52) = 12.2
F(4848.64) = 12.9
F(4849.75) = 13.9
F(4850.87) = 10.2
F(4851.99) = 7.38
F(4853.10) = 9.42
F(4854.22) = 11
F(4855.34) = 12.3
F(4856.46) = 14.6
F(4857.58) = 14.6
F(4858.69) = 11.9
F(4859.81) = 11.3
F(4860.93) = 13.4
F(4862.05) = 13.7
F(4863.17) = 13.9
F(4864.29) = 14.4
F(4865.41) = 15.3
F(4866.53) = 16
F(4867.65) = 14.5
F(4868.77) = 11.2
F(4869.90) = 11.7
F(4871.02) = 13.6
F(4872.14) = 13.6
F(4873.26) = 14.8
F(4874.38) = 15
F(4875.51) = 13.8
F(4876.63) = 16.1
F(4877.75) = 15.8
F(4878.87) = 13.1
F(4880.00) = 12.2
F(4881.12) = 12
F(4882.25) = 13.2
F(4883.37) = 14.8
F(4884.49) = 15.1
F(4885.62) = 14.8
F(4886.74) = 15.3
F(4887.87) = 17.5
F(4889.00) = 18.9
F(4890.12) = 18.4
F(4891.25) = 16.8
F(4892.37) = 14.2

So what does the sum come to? 33.5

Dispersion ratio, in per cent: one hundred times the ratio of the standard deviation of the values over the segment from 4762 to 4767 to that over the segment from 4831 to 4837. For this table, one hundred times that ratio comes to 142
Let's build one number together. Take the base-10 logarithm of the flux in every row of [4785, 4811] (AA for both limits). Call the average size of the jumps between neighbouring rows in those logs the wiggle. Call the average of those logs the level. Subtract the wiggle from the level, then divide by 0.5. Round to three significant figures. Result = 2.20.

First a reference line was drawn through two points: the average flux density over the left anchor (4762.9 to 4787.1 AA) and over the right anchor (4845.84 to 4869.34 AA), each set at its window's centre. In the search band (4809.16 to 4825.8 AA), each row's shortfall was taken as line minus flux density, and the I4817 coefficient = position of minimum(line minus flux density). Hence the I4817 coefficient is 4816.37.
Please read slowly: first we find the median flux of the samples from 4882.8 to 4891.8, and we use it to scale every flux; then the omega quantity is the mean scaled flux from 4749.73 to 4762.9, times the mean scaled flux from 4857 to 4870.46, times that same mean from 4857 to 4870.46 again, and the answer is 0.67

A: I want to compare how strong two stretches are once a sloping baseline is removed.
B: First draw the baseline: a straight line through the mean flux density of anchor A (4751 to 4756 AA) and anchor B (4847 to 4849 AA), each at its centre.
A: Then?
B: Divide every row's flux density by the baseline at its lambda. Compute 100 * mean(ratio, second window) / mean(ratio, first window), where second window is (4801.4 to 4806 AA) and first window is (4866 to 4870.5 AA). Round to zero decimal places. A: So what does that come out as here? 83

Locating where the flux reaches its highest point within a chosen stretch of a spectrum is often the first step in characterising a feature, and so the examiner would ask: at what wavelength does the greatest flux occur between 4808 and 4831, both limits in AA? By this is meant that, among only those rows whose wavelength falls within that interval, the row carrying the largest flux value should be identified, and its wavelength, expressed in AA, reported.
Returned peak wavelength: 4825.25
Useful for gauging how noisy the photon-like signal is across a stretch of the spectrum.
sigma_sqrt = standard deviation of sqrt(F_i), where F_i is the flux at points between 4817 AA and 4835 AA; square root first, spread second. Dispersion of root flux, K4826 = 0.15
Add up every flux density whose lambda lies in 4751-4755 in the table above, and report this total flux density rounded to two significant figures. 63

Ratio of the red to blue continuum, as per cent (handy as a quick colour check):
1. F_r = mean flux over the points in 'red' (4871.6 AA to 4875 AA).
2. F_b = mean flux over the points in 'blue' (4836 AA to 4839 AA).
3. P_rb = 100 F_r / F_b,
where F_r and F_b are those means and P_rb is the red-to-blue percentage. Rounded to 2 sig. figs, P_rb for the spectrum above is 97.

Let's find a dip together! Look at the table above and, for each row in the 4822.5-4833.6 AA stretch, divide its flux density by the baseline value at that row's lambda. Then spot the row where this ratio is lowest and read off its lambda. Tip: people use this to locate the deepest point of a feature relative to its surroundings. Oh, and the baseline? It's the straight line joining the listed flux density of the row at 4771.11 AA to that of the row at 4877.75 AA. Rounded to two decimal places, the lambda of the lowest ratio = 4833.03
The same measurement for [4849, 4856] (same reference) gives 4851.99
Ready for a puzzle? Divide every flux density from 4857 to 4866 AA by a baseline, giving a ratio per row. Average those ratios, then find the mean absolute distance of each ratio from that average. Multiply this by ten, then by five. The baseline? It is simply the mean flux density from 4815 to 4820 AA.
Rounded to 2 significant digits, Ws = 3.8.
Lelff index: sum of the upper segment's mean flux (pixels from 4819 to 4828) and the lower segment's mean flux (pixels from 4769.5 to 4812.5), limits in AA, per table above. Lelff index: 26.2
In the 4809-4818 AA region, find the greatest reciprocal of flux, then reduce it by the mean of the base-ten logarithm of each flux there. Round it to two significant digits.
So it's -0.94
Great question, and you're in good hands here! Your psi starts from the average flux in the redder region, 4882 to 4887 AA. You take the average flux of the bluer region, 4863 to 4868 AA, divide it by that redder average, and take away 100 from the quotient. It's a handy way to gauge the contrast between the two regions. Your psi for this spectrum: -99.0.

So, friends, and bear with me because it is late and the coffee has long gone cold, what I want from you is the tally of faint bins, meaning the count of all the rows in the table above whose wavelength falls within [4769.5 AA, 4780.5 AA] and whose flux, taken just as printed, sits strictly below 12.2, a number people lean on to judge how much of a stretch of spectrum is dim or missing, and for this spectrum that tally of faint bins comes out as 10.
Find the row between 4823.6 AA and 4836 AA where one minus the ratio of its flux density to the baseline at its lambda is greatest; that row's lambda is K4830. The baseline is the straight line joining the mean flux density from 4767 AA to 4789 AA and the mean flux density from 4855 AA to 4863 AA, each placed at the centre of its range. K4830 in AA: 4833.03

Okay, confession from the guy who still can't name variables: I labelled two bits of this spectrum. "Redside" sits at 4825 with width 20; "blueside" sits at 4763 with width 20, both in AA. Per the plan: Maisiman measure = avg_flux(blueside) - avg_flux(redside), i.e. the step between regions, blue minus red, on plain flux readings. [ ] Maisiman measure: -1.2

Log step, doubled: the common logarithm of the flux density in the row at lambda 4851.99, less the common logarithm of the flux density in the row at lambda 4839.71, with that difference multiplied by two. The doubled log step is -0.61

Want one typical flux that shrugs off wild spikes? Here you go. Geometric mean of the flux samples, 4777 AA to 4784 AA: 9.8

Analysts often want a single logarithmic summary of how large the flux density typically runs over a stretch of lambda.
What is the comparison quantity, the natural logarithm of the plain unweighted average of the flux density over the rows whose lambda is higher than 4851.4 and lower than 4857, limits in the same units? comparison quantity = 2.39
